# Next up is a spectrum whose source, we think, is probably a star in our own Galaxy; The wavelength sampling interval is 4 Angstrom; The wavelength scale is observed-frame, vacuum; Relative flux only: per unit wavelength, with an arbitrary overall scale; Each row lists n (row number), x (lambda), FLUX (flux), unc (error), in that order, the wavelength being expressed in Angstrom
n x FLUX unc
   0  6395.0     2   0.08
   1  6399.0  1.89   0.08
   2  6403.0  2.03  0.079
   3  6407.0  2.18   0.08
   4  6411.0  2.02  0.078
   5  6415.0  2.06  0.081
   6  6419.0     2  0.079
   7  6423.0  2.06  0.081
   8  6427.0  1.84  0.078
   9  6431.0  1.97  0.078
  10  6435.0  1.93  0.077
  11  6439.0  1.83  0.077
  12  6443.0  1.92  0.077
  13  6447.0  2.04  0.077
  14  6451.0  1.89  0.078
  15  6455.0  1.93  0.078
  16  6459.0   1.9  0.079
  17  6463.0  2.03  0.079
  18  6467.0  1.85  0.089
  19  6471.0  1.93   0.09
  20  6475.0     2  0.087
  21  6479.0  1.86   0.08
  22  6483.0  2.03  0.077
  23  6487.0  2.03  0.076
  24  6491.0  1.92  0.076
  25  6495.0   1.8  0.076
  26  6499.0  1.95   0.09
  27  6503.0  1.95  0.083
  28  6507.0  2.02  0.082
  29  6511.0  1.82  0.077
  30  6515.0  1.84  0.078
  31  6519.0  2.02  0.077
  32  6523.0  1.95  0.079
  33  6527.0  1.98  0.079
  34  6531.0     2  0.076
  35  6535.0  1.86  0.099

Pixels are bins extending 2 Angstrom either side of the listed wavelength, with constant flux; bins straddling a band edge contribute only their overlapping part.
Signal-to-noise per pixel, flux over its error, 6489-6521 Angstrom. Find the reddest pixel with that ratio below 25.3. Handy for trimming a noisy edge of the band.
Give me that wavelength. 6515.0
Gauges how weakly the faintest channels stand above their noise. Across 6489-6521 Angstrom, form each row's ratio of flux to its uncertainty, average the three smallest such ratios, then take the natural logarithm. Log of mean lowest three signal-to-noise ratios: 3.13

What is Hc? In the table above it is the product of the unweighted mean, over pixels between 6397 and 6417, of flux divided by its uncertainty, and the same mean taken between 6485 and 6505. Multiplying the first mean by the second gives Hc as 618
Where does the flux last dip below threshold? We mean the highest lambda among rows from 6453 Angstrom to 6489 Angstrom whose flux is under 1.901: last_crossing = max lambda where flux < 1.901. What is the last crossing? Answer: 6479.0 Angstrom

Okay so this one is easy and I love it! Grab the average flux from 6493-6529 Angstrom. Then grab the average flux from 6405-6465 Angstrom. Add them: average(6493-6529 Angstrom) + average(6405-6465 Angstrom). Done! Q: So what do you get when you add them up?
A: 3.899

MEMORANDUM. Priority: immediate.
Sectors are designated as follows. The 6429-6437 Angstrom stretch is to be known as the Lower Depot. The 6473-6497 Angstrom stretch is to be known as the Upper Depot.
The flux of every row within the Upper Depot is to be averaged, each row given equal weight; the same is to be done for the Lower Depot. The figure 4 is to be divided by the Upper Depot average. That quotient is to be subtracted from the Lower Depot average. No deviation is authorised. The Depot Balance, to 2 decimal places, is -0.11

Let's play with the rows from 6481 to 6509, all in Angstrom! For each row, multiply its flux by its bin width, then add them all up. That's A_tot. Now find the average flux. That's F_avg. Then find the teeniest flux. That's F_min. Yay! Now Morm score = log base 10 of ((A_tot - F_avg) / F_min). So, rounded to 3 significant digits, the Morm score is 1.47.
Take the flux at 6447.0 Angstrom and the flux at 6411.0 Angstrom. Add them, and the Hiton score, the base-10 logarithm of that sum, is 0.609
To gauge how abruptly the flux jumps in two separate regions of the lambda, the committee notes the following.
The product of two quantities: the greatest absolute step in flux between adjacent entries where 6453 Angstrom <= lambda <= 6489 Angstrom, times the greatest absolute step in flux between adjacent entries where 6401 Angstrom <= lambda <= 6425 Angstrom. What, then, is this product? 0.0288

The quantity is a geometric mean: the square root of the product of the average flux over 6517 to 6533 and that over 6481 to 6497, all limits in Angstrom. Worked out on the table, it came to 1.966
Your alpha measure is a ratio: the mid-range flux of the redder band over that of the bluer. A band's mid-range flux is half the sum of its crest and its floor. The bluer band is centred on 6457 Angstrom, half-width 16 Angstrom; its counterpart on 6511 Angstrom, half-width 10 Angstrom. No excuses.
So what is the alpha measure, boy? 0.99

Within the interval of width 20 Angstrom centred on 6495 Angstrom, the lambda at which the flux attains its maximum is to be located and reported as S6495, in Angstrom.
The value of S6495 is 6487.0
